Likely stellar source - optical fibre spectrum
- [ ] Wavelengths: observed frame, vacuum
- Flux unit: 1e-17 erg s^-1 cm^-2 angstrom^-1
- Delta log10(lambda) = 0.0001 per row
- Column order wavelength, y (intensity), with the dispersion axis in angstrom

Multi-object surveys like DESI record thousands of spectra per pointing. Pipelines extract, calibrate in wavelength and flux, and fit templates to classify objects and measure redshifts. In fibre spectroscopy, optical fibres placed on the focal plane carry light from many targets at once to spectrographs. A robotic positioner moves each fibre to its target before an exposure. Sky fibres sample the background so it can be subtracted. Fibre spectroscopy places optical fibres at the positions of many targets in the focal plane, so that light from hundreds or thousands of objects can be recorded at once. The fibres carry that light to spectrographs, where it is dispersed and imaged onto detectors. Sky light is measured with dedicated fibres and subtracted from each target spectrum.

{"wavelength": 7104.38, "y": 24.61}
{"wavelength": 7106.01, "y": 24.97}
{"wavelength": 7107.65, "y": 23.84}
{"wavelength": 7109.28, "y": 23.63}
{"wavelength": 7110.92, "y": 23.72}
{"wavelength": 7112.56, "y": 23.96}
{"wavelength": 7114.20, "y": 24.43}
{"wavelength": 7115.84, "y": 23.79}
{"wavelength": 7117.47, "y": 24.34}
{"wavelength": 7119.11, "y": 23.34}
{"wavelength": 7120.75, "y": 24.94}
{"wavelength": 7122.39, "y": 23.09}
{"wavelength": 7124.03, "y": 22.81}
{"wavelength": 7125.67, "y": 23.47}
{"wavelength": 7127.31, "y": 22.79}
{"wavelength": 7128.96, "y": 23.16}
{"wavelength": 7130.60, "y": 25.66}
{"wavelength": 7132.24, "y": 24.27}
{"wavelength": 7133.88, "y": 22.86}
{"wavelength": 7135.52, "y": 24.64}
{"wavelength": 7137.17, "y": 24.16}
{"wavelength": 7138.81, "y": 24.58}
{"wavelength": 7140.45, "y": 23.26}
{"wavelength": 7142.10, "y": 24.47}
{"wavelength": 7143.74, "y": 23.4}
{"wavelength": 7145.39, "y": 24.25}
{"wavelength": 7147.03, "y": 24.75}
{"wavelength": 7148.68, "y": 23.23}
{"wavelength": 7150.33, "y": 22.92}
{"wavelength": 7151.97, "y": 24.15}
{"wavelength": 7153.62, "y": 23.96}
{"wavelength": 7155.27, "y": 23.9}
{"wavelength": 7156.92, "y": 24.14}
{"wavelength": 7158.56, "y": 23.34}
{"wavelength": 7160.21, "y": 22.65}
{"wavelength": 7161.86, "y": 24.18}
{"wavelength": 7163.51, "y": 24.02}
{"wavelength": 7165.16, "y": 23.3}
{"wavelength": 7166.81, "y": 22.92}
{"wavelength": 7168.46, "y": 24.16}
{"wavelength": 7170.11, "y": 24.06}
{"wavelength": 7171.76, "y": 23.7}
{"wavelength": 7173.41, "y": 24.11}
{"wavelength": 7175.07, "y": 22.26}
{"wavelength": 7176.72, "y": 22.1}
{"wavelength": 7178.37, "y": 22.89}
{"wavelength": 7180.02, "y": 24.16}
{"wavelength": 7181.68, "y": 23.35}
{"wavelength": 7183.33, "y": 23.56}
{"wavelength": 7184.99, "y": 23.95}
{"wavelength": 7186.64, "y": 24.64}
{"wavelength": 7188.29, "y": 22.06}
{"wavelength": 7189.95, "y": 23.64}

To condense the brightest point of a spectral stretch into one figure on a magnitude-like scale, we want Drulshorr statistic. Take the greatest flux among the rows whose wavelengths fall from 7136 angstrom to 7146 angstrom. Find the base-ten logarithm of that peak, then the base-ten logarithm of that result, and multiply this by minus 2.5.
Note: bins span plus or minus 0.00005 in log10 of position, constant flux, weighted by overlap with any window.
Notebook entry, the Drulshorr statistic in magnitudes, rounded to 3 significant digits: -0.358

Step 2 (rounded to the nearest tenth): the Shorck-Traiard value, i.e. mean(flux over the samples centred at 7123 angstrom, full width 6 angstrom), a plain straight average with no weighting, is 23.6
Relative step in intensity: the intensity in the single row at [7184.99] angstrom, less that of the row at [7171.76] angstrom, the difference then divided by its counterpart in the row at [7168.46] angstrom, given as 0.01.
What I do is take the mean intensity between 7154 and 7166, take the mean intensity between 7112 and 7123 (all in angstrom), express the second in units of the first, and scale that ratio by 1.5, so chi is 1.52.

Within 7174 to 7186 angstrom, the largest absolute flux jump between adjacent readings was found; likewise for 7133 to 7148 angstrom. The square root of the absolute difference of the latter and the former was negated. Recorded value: -0.71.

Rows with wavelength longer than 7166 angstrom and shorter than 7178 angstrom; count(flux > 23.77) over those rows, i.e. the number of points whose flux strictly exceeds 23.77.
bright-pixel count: 3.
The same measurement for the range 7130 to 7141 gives 5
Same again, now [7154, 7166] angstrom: 4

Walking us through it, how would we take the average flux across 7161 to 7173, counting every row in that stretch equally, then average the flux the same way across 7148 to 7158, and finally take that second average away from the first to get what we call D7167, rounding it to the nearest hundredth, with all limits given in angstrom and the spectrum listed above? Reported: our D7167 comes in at 0.05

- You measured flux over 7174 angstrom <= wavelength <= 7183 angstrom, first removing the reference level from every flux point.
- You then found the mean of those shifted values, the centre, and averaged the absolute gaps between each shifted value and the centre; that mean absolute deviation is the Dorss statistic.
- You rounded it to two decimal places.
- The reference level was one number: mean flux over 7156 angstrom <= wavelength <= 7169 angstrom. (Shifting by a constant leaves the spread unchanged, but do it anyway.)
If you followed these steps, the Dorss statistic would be 0.64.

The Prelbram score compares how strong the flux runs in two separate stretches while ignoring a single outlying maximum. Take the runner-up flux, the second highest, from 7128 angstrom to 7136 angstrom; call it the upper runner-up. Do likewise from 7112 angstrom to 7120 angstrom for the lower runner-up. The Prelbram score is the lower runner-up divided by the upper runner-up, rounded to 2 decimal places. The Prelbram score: 0.99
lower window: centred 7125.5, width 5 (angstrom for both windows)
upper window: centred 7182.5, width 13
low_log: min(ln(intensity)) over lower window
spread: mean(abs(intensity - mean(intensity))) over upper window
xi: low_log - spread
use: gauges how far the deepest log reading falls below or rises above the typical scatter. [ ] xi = 2.38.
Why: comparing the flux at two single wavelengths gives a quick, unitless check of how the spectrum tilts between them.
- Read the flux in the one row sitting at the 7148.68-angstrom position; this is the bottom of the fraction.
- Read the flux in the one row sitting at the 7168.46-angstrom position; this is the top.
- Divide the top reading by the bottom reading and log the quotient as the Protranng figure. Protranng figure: 1.04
